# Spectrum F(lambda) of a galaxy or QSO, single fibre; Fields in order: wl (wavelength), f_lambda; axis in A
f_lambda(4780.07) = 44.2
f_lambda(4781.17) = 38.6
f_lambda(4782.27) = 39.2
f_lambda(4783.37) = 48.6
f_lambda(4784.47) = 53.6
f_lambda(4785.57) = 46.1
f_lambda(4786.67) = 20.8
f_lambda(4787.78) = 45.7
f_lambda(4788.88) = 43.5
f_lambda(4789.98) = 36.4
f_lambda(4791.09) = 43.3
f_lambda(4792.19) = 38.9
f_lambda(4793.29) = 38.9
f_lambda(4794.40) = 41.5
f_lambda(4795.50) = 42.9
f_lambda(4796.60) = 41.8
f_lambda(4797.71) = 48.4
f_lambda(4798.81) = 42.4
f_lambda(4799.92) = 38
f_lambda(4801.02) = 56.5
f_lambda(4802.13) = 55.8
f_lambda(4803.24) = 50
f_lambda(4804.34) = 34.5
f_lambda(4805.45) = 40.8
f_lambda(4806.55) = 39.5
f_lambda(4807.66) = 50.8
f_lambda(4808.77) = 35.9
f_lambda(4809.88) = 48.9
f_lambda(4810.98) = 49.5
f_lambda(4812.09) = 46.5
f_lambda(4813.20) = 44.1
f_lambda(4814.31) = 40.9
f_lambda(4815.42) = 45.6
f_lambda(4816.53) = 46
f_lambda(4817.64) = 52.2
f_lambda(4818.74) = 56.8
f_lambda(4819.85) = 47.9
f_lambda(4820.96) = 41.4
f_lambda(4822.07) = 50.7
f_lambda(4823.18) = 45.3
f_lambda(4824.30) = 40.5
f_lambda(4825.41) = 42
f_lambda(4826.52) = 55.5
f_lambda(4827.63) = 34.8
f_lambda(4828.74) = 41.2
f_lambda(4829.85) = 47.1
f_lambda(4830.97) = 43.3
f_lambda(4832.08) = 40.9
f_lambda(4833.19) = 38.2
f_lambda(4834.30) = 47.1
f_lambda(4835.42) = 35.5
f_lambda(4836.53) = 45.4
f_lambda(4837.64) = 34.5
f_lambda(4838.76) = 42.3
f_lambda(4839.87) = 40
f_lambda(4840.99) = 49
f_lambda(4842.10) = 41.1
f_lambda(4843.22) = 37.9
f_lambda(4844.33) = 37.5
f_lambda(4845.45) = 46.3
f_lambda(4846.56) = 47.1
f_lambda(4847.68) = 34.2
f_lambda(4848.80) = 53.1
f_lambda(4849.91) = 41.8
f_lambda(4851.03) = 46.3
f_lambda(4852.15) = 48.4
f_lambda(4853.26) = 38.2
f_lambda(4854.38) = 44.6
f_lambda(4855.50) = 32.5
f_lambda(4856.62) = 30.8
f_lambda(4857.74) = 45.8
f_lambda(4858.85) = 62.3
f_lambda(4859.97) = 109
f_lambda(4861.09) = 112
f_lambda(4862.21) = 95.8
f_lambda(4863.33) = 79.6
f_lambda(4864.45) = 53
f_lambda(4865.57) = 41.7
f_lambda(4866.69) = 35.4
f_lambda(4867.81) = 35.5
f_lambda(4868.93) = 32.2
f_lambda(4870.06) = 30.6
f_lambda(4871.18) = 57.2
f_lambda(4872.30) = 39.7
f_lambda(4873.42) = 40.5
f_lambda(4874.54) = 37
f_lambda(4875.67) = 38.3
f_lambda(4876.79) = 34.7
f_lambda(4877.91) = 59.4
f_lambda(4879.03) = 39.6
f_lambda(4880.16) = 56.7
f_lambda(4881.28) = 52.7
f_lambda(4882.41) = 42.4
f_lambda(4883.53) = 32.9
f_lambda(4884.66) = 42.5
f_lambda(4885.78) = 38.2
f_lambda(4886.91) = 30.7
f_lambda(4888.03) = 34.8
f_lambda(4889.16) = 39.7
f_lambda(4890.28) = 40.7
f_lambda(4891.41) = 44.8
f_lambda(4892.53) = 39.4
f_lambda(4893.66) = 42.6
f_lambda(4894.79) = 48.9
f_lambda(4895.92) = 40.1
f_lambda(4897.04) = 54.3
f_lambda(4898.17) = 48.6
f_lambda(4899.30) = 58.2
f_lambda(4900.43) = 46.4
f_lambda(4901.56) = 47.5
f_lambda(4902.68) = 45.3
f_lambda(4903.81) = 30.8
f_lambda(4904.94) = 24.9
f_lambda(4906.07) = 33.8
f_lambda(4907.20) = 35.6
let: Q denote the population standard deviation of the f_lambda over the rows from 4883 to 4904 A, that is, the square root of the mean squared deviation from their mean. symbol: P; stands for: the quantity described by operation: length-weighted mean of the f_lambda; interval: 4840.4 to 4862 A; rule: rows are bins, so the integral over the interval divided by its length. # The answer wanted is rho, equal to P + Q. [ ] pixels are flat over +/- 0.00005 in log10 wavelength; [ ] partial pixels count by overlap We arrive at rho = 58.4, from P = 51.2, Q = 7.2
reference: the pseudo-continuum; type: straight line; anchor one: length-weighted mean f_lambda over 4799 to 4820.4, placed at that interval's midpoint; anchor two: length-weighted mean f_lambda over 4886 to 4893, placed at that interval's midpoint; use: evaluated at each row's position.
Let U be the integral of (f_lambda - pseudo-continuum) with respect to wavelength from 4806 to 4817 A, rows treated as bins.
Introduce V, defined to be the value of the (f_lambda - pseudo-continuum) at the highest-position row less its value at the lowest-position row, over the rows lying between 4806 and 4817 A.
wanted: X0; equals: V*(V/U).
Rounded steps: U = -15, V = 7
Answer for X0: -4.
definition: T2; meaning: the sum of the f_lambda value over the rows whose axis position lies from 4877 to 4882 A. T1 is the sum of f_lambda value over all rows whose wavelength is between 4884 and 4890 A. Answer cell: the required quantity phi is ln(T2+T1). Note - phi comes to 5.98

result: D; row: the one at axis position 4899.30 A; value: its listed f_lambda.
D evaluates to 58.2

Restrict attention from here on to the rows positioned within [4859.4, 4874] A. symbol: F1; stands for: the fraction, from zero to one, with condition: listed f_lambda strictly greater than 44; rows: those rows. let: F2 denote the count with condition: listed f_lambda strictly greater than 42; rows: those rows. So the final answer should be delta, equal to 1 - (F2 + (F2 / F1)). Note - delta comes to -18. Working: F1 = 0.46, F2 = 6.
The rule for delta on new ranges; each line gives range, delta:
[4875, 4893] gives -29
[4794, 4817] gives -37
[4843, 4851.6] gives -11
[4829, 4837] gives -12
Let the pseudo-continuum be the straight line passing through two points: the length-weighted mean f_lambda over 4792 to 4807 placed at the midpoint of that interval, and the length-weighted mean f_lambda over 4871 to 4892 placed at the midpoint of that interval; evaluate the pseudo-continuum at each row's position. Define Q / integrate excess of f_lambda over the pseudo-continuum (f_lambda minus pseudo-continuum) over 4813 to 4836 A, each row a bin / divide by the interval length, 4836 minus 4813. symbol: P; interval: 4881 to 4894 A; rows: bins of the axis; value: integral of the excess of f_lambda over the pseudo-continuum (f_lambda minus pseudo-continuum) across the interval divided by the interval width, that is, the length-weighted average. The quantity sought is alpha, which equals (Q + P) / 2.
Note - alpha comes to 0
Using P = -2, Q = 1.4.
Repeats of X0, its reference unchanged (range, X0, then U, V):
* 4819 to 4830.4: 0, 2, 0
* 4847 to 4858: -28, -6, 13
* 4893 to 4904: 1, 102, -11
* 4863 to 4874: 39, 37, -38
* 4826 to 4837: -6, -14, -9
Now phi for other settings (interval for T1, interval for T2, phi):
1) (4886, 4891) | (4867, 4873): 5.83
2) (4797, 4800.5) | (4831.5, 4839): 6.02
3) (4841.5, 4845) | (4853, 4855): 5.29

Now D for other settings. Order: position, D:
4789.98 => 36.4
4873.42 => 40.5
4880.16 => 56.7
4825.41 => 42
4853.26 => 38.2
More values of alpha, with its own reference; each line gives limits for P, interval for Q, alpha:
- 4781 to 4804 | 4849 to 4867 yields 7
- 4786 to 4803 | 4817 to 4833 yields 0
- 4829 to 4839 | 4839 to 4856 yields -1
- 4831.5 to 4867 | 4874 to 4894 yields 3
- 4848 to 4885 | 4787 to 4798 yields 3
